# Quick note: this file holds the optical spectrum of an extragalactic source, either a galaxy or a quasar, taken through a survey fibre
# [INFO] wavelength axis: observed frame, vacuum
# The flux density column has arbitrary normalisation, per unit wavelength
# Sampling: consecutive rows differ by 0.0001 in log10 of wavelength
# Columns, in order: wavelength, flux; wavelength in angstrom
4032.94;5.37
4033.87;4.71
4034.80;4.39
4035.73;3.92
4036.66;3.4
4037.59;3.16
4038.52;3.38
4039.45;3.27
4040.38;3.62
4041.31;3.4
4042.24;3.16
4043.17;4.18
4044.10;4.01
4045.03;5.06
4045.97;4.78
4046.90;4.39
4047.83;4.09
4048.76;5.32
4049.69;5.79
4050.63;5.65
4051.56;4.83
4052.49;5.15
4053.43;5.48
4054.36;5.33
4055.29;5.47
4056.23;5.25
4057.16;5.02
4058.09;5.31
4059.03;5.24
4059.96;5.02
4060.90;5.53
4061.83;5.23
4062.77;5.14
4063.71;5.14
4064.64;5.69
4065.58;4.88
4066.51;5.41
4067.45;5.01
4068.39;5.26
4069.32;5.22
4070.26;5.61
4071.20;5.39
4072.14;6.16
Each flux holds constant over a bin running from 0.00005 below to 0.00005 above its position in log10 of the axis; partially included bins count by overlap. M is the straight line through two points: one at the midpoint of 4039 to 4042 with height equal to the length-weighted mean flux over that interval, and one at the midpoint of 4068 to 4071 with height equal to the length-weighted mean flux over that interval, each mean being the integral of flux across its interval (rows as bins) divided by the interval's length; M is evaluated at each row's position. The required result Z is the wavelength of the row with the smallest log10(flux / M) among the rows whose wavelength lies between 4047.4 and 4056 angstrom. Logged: 4047.83 angstrom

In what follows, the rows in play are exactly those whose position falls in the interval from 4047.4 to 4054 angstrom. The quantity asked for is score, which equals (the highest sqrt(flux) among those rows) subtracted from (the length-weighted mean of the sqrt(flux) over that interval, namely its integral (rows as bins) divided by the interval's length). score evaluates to -0.13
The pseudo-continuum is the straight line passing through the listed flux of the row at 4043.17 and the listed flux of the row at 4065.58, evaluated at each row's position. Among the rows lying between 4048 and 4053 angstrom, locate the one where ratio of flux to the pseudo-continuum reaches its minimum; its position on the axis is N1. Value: 4051.56 angstrom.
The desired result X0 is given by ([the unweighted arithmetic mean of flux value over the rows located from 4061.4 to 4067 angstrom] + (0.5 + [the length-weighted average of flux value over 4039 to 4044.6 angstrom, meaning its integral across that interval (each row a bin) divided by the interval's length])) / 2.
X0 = 4.7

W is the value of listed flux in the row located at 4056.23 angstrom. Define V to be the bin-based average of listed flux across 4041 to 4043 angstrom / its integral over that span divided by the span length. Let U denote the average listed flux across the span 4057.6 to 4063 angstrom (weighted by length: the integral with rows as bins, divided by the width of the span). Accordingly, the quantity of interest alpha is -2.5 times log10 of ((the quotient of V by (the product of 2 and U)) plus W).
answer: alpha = -1.87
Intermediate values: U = 5.25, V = 3.4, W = 5.25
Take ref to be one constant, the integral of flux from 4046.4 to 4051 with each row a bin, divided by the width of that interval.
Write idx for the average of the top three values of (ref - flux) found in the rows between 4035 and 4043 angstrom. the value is 1.84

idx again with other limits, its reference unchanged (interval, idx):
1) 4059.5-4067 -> 0.02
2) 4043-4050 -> 0.94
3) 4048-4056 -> -0.07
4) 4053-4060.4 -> -0.06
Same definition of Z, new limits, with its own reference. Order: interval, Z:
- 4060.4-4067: 4065.58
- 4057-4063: 4062.77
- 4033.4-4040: 4039.45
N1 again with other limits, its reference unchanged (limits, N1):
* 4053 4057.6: 4057.16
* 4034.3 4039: 4037.59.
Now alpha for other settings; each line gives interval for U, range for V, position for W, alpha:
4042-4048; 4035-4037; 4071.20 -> -1.91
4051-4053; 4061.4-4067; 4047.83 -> -1.66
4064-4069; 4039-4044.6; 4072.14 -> -2.03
